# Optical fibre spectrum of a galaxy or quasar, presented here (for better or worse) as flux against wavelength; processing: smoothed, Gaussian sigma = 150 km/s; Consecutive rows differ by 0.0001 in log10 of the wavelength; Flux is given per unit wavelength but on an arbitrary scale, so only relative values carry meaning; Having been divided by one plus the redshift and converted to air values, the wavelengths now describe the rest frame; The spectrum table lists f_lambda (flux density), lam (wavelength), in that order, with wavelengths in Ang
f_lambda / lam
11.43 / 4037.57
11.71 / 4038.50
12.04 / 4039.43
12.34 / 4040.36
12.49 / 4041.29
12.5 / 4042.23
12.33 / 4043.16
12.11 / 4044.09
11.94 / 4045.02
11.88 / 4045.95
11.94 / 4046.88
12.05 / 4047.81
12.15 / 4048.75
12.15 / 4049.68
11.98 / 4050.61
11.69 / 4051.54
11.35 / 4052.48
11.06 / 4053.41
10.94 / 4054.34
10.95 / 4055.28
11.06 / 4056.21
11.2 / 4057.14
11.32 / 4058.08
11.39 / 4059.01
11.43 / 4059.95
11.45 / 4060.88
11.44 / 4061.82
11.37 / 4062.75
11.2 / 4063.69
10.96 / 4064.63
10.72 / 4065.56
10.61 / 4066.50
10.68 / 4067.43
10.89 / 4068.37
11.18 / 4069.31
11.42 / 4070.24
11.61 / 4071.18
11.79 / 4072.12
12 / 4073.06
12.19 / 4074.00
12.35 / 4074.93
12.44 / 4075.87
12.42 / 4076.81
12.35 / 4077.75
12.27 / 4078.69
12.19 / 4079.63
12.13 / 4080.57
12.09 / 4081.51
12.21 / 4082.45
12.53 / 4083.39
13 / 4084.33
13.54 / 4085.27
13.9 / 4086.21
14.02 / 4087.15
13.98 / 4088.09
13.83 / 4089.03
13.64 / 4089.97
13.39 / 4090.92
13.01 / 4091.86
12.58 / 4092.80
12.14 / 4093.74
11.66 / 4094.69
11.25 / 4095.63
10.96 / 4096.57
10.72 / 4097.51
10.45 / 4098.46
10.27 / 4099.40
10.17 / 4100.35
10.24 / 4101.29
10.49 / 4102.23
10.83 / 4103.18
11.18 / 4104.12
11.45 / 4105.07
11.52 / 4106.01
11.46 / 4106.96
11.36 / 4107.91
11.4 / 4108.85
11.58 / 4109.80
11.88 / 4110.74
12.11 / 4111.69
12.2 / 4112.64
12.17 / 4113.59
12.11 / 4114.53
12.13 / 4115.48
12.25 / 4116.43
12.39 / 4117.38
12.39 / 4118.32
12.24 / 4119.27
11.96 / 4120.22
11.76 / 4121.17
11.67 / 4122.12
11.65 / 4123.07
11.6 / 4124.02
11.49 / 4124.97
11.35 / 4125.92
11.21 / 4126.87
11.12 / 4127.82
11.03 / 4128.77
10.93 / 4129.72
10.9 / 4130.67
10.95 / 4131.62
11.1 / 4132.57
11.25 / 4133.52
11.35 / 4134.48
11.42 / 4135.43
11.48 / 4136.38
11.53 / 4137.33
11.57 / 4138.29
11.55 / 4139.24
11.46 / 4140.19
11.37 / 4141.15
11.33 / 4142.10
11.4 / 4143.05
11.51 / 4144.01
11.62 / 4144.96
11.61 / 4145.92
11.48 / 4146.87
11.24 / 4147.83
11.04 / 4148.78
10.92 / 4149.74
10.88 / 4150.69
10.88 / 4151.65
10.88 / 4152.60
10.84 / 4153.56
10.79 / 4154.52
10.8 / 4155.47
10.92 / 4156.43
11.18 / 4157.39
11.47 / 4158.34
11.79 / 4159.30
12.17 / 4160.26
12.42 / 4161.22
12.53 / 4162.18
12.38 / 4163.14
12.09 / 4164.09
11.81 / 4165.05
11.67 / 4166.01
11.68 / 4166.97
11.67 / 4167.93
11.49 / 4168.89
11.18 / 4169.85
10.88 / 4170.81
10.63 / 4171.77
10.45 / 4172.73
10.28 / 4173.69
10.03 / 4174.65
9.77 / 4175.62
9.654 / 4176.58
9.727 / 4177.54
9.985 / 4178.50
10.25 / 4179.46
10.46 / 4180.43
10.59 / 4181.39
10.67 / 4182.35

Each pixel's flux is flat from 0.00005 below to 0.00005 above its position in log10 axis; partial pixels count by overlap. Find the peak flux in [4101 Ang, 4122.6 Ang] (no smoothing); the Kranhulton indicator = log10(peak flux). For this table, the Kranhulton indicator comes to 1.09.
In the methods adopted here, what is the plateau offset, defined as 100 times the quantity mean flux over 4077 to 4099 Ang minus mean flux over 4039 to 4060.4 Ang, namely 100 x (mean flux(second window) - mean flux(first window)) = 76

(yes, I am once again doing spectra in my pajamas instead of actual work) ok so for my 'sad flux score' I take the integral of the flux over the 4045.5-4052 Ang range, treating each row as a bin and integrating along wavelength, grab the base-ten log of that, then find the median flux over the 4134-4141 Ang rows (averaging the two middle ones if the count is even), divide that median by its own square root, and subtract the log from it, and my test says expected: 1.50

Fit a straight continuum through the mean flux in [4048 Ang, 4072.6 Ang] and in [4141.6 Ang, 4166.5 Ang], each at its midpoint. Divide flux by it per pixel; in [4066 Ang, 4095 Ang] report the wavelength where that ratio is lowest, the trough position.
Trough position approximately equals 4066.50 Ang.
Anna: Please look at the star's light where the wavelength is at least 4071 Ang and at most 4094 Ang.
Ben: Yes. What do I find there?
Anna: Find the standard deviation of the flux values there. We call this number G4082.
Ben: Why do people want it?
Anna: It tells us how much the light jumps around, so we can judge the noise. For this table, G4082 0.7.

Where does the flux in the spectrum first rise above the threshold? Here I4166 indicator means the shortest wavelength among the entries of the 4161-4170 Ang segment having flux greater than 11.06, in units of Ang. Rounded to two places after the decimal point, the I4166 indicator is 4161.22 Ang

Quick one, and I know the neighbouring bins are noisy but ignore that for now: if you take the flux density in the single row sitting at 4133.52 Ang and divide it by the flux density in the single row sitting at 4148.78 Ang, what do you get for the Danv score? 1.02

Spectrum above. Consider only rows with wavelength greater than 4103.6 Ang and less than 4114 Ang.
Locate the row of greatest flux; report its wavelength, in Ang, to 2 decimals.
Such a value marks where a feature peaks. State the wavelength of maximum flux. 4112.64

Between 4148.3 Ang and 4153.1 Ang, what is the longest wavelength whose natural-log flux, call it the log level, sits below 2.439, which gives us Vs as 4152.60 Ang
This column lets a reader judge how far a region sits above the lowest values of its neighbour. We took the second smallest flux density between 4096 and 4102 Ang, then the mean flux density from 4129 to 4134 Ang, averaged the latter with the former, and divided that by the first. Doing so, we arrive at 1.04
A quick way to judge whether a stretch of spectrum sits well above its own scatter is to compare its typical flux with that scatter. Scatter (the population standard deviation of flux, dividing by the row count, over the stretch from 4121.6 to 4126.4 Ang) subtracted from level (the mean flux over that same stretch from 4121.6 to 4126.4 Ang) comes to 11.4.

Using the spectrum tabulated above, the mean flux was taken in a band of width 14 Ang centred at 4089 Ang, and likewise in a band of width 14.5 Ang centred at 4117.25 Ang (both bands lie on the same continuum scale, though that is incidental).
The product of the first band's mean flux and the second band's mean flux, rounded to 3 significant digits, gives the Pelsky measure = 156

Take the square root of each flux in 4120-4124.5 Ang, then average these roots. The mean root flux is 3.42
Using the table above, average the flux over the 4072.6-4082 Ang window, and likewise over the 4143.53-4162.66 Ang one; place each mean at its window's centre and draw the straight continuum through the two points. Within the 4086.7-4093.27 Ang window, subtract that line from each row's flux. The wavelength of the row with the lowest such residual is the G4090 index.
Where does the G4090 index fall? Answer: 4092.80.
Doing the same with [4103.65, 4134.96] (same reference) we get 4104.12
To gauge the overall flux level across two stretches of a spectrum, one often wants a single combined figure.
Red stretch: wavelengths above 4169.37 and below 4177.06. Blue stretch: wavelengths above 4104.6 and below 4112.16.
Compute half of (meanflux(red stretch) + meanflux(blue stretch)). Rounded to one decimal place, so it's 11.0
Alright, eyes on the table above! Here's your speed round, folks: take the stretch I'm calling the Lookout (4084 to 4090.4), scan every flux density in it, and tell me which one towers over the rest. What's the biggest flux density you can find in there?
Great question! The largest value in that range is 14.02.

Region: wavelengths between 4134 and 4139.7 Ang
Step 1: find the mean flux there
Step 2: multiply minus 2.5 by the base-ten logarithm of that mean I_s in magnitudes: -2.65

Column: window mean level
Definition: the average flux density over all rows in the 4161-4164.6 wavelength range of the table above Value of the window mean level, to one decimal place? 12.4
